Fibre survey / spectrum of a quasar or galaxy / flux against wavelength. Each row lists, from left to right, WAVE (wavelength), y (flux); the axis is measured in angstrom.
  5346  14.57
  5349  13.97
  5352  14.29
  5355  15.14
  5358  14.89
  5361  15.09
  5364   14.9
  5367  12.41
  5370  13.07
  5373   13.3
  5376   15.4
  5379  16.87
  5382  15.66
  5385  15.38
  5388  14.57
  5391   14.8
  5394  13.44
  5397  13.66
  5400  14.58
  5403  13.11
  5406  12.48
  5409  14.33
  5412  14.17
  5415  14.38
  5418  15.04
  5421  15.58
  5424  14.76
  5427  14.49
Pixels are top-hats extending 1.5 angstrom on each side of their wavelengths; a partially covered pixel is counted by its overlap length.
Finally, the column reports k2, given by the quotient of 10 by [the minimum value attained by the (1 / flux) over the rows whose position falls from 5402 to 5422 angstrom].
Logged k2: 156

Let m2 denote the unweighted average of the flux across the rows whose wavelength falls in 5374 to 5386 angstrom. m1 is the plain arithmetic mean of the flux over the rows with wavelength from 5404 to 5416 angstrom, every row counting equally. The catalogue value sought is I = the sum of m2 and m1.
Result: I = 29.7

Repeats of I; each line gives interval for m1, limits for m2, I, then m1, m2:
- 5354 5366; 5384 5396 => 29.6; 15.0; 14.5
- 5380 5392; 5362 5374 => 28.5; 15.1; 13.4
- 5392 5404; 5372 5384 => 29.0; 13.7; 15.3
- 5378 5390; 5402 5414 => 29.1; 15.6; 13.5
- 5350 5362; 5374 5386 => 30.7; 14.9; 15.8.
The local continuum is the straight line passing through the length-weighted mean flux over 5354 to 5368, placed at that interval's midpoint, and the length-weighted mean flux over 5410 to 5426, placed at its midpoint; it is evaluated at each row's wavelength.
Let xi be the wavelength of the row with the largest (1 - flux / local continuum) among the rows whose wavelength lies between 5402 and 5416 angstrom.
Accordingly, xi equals 5406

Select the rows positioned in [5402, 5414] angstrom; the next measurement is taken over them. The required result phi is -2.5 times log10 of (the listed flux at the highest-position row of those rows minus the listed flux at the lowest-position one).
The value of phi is -0.1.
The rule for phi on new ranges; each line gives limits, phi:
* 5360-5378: 1.3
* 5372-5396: 2.1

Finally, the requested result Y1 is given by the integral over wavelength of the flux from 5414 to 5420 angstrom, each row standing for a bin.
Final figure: 89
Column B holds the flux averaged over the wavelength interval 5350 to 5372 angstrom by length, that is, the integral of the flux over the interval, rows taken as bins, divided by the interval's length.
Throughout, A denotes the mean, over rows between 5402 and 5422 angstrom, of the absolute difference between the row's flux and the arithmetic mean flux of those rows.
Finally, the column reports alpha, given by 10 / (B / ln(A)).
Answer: -0.18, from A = 0.78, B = 14.2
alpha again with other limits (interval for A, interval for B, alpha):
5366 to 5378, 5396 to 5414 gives -0.05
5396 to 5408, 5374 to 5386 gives -0.26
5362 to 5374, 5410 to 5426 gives -0.20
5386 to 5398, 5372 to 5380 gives -0.37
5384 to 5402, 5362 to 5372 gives -0.42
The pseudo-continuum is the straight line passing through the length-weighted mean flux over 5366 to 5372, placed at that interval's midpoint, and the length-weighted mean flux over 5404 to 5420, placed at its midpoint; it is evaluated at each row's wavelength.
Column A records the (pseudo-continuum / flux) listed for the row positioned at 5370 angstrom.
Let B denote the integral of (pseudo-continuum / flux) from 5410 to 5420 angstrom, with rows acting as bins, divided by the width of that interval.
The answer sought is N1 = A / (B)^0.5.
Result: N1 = 1.00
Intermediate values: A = 0.98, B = 0.97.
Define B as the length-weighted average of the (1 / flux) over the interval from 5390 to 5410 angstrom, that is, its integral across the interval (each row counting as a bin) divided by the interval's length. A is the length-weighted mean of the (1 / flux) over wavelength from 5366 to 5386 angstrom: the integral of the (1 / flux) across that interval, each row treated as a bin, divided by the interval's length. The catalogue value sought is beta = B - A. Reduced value 0.0039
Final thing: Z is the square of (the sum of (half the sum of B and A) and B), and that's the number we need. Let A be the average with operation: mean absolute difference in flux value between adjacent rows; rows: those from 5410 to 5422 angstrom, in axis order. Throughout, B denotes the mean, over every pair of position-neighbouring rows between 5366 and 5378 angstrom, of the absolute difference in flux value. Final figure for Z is 3.0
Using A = 0.47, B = 1.0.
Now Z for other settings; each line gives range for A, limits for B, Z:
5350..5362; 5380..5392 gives 0.8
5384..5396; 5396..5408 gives 3.6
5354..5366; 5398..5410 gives 4.3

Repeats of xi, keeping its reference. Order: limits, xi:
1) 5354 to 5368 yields 5367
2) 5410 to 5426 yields 5412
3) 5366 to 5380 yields 5367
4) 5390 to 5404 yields 5403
